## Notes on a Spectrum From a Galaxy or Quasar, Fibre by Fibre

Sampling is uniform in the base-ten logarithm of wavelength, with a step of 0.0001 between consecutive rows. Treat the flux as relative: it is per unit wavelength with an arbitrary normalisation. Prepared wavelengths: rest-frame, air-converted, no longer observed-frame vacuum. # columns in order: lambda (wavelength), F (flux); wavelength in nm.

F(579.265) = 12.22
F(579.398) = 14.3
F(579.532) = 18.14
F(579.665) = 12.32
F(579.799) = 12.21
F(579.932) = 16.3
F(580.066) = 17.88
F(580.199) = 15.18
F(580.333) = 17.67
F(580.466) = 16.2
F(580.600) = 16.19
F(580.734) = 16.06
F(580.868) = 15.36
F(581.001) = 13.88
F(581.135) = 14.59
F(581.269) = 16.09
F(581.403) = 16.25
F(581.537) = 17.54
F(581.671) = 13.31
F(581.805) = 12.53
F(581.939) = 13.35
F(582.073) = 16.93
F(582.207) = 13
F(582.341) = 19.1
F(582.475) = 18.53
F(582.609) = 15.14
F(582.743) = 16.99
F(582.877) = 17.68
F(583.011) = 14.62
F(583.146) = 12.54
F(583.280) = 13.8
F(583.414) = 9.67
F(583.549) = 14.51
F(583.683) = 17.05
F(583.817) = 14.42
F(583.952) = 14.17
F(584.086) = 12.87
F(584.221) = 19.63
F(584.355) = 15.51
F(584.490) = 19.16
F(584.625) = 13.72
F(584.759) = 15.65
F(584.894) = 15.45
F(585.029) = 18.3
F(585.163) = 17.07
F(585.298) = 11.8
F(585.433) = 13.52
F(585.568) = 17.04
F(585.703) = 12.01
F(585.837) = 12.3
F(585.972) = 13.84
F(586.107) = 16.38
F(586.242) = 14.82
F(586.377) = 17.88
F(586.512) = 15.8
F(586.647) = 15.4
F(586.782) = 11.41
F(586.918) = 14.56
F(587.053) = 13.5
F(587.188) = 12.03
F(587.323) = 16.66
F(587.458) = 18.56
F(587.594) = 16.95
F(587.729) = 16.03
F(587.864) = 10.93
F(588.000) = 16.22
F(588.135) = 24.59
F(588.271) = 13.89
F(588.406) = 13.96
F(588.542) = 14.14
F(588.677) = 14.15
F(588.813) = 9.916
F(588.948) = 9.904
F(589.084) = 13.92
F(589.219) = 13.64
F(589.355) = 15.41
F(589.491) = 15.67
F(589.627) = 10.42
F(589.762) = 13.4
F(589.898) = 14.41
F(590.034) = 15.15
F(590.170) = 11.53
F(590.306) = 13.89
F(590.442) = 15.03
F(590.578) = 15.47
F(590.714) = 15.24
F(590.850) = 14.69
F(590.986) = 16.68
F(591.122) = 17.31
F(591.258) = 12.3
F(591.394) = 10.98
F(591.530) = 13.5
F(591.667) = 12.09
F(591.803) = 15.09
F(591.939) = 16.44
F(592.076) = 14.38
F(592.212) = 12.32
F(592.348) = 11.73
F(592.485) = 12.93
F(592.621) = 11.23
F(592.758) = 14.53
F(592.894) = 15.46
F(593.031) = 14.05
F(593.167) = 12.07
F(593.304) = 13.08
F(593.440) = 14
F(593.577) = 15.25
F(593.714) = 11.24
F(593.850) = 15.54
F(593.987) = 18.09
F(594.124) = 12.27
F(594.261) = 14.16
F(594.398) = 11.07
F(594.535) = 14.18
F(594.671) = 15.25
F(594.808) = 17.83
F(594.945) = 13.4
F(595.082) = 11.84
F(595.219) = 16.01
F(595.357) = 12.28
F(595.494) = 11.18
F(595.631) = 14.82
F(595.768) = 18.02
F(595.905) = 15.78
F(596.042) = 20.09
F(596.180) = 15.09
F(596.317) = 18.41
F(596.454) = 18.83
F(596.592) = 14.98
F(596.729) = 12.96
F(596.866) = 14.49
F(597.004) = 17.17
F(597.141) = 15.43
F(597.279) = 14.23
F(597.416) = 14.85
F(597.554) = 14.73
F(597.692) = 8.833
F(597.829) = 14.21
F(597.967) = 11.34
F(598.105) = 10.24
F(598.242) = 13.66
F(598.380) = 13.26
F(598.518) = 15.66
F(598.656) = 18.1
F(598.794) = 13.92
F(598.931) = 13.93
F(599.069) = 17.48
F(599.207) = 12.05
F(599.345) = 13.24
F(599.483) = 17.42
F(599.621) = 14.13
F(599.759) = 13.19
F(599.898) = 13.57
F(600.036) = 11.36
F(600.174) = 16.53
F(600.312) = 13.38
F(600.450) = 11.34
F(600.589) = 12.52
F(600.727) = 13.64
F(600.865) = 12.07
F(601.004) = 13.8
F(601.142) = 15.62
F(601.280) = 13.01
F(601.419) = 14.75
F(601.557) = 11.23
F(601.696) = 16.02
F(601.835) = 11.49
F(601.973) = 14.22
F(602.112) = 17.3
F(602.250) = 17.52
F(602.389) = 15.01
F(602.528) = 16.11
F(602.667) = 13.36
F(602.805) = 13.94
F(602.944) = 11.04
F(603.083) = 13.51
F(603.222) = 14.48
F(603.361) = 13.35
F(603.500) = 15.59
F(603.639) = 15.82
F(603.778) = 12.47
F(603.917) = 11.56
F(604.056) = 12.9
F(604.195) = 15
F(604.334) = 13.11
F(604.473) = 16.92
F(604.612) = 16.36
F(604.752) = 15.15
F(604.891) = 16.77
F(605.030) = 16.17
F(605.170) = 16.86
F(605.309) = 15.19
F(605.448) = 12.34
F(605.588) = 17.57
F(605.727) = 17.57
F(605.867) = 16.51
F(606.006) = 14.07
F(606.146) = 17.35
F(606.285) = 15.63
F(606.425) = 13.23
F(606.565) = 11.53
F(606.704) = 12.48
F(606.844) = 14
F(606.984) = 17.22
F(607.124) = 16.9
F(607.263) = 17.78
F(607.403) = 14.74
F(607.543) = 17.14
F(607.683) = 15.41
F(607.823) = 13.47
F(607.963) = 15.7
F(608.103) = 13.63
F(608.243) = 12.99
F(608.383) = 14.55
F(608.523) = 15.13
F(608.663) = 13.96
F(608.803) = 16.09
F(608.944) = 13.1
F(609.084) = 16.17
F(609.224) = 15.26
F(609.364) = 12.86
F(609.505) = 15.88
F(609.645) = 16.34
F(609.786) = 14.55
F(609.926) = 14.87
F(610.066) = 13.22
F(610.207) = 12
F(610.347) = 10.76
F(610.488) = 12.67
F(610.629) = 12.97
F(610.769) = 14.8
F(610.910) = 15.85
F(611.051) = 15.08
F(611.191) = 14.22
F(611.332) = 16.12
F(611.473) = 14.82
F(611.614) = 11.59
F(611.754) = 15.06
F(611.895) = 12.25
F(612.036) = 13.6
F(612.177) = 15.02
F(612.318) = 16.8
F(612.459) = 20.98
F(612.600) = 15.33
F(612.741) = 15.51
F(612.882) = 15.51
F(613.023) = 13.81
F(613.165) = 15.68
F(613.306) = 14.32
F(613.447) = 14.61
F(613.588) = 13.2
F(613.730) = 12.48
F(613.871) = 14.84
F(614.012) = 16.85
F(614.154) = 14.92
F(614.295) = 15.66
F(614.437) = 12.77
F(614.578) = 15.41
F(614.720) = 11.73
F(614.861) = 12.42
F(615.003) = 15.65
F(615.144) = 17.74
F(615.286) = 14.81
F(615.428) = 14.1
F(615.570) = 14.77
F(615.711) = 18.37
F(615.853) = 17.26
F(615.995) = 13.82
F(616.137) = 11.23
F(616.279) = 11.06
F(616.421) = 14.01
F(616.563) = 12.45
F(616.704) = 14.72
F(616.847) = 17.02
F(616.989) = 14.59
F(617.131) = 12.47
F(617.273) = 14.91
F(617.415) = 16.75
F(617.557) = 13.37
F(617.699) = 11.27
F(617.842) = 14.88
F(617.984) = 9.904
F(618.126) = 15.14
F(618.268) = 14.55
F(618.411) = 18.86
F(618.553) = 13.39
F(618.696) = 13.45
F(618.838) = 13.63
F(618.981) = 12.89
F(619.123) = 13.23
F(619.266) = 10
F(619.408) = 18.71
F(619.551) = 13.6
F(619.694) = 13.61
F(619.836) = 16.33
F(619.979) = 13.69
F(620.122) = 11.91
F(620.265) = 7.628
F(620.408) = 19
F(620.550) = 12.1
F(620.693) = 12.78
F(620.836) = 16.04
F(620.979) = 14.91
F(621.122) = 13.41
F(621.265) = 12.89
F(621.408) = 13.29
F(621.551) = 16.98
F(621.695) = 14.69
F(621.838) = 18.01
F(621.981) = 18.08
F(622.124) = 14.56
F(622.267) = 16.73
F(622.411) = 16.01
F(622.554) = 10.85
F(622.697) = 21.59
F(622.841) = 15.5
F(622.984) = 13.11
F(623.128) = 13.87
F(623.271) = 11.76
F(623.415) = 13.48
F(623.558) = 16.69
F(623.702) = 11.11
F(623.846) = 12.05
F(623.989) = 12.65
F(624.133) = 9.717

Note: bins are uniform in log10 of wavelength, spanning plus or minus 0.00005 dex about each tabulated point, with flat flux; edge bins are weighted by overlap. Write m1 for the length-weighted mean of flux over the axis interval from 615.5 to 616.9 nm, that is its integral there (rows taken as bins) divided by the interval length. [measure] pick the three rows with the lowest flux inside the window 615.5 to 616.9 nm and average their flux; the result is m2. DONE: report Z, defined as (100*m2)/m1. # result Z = 80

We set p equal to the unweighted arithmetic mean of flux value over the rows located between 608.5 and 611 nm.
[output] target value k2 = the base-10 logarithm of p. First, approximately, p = 14.25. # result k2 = 1.15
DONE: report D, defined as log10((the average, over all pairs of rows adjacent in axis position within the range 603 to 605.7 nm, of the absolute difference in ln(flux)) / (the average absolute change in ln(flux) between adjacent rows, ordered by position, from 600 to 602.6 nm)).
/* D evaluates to -0.16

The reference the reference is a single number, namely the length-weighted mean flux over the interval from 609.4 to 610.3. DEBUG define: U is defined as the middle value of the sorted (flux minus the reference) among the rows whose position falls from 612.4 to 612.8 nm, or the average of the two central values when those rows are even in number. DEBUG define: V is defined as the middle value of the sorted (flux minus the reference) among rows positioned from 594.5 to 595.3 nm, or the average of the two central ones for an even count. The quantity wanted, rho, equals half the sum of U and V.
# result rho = 0.79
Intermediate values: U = 1.2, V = 0.4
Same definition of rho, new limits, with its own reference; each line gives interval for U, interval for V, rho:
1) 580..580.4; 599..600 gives 1.30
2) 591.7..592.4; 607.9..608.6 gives 0.15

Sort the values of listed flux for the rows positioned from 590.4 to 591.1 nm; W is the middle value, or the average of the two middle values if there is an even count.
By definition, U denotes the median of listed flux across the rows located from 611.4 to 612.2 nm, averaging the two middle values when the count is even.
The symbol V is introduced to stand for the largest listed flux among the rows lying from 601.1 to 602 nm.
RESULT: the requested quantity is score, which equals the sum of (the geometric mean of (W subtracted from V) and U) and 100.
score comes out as 103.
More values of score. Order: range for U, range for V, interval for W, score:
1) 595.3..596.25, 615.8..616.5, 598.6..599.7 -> 107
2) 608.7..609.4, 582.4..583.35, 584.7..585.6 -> 107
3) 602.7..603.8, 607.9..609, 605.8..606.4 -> 101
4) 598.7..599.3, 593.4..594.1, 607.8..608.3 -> 108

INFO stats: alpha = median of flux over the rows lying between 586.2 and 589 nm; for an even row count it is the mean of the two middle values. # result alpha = 14.6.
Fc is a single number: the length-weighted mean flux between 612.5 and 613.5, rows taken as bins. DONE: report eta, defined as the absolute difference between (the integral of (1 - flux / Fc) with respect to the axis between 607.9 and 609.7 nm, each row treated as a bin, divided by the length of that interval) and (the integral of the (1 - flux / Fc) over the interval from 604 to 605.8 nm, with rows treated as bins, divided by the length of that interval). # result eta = 0.055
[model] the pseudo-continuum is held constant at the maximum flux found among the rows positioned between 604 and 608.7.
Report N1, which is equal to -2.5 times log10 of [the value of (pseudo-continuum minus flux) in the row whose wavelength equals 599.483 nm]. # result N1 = 1.1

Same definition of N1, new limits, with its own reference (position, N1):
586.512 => -0.7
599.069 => 1.3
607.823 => -1.6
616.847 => 0.3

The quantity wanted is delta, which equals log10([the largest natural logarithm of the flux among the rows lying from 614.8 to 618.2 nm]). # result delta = 0.464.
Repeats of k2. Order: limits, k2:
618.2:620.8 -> 1.14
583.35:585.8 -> 1.18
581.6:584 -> 1.17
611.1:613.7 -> 1.17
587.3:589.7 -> 1.17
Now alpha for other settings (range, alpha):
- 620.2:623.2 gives 14.7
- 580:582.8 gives 16.1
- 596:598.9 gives 14.7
